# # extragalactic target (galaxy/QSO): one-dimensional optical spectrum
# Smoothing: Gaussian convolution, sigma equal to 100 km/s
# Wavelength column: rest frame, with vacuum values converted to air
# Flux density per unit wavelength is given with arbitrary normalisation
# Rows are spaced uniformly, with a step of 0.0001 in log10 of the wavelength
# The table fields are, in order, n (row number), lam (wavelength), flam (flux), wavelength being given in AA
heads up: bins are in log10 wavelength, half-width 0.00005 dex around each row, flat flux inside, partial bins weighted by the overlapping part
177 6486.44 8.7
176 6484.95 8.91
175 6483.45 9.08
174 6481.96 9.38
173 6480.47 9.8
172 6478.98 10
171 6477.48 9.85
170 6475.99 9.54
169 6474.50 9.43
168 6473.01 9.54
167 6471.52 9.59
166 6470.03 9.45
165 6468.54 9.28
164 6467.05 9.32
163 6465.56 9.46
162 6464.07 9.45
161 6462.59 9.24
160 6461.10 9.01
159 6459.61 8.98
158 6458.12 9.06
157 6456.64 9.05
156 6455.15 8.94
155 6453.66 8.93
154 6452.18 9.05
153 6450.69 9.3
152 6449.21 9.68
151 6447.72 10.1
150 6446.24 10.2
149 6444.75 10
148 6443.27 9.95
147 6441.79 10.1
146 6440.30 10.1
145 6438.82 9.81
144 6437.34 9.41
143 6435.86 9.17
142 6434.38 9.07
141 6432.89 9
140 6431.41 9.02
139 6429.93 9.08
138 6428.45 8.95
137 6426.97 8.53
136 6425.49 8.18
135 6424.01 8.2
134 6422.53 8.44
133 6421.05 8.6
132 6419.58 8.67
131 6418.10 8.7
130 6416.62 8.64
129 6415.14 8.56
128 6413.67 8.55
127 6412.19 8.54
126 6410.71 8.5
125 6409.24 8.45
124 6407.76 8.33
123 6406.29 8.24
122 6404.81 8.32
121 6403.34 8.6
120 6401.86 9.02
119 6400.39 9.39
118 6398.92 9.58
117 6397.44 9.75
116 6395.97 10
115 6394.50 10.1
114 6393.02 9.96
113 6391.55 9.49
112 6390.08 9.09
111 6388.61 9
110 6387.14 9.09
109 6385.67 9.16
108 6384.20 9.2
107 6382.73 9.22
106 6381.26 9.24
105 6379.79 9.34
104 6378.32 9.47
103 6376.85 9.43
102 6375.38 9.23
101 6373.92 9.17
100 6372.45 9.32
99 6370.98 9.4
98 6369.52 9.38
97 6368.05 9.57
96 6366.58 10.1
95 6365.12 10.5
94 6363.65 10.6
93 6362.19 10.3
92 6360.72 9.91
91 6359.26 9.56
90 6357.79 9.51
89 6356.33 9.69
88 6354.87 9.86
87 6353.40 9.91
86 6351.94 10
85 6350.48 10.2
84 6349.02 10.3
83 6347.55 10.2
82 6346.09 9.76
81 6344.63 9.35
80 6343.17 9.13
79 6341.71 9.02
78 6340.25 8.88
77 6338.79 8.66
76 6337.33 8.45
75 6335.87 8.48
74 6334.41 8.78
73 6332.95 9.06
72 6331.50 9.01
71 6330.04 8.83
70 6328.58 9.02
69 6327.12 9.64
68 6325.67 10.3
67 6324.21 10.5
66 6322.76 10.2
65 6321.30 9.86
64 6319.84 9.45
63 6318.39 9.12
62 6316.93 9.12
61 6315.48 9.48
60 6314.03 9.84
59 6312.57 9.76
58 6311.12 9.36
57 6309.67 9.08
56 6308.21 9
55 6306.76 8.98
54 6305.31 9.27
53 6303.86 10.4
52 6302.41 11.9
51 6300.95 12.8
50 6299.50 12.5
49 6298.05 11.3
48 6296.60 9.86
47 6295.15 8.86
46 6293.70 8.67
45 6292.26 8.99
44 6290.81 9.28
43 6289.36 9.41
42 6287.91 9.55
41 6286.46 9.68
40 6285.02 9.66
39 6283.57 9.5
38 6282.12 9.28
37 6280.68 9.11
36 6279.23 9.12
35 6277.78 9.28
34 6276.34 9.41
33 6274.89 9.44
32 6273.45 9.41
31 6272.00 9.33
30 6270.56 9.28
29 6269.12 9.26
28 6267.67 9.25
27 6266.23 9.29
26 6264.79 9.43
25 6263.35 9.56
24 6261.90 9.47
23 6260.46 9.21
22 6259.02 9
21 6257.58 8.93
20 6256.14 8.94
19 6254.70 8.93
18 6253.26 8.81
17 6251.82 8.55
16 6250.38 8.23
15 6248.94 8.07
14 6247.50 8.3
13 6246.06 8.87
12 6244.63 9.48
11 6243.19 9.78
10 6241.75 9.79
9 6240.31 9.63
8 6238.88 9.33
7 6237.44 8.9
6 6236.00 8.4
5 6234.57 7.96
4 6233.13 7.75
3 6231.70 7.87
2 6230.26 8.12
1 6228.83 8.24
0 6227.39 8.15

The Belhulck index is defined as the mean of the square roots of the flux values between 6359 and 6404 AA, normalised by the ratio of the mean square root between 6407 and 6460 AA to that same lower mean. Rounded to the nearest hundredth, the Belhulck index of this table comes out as 3.16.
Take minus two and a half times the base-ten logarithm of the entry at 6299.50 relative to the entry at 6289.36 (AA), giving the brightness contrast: -0.31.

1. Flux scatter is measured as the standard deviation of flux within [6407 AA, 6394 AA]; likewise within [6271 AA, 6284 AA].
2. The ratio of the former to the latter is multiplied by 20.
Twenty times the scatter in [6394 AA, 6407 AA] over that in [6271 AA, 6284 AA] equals 103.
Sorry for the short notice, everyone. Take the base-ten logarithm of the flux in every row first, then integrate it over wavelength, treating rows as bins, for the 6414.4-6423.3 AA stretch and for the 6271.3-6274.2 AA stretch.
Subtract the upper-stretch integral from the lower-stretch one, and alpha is -5.5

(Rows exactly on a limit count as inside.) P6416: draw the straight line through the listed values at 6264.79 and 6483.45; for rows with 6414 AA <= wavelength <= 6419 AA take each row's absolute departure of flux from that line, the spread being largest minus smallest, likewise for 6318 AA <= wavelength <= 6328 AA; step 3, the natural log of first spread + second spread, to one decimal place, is 0.2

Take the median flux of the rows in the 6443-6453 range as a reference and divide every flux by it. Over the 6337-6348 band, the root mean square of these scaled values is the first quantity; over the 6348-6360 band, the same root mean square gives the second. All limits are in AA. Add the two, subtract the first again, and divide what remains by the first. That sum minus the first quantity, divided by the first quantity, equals 1.07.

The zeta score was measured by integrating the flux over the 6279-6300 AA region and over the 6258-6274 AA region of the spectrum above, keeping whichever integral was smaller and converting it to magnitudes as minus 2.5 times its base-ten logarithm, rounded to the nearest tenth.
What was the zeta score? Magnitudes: -5.4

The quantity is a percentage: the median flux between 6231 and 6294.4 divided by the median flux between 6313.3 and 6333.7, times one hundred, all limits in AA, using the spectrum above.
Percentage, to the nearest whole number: 98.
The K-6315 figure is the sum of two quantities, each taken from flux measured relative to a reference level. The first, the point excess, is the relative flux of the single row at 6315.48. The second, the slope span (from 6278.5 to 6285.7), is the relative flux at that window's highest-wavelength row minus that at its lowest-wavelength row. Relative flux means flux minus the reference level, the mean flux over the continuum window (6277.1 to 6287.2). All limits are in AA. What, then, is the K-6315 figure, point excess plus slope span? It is 0.6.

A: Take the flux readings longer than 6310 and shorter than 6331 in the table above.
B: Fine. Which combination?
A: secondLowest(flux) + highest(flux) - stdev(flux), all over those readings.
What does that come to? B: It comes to 19.0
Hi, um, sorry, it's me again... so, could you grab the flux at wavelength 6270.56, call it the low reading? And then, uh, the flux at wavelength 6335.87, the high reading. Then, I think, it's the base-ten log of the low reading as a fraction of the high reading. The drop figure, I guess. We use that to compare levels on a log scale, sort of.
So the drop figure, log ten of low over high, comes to 0.04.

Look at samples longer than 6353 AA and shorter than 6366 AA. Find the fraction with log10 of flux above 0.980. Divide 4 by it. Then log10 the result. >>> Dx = 0.7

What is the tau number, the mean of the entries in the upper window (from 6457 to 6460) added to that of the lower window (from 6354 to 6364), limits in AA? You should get 18.9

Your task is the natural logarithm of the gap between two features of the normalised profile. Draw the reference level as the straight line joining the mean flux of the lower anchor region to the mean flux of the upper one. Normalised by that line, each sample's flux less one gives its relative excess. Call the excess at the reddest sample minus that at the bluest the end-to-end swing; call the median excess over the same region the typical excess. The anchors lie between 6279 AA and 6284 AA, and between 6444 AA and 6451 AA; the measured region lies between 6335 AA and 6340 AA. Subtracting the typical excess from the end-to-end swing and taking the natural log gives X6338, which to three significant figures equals -2.11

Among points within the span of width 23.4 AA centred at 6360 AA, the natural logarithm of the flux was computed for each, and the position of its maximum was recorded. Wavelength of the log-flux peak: 6363.65 AA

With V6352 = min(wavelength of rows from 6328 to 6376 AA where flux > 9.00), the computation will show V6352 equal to 6328.58 AA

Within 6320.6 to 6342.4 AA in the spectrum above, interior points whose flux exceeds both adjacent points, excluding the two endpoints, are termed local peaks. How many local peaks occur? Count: 2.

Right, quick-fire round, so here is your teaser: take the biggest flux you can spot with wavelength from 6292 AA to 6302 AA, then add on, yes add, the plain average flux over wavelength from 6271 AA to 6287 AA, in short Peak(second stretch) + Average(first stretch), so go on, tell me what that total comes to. 22.2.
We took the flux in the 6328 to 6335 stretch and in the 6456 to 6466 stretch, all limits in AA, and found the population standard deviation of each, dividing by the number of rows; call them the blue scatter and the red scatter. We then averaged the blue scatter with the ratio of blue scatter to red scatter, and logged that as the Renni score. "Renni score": 0.35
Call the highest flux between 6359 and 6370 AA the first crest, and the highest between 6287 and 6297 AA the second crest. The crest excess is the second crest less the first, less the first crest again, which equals -11.3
